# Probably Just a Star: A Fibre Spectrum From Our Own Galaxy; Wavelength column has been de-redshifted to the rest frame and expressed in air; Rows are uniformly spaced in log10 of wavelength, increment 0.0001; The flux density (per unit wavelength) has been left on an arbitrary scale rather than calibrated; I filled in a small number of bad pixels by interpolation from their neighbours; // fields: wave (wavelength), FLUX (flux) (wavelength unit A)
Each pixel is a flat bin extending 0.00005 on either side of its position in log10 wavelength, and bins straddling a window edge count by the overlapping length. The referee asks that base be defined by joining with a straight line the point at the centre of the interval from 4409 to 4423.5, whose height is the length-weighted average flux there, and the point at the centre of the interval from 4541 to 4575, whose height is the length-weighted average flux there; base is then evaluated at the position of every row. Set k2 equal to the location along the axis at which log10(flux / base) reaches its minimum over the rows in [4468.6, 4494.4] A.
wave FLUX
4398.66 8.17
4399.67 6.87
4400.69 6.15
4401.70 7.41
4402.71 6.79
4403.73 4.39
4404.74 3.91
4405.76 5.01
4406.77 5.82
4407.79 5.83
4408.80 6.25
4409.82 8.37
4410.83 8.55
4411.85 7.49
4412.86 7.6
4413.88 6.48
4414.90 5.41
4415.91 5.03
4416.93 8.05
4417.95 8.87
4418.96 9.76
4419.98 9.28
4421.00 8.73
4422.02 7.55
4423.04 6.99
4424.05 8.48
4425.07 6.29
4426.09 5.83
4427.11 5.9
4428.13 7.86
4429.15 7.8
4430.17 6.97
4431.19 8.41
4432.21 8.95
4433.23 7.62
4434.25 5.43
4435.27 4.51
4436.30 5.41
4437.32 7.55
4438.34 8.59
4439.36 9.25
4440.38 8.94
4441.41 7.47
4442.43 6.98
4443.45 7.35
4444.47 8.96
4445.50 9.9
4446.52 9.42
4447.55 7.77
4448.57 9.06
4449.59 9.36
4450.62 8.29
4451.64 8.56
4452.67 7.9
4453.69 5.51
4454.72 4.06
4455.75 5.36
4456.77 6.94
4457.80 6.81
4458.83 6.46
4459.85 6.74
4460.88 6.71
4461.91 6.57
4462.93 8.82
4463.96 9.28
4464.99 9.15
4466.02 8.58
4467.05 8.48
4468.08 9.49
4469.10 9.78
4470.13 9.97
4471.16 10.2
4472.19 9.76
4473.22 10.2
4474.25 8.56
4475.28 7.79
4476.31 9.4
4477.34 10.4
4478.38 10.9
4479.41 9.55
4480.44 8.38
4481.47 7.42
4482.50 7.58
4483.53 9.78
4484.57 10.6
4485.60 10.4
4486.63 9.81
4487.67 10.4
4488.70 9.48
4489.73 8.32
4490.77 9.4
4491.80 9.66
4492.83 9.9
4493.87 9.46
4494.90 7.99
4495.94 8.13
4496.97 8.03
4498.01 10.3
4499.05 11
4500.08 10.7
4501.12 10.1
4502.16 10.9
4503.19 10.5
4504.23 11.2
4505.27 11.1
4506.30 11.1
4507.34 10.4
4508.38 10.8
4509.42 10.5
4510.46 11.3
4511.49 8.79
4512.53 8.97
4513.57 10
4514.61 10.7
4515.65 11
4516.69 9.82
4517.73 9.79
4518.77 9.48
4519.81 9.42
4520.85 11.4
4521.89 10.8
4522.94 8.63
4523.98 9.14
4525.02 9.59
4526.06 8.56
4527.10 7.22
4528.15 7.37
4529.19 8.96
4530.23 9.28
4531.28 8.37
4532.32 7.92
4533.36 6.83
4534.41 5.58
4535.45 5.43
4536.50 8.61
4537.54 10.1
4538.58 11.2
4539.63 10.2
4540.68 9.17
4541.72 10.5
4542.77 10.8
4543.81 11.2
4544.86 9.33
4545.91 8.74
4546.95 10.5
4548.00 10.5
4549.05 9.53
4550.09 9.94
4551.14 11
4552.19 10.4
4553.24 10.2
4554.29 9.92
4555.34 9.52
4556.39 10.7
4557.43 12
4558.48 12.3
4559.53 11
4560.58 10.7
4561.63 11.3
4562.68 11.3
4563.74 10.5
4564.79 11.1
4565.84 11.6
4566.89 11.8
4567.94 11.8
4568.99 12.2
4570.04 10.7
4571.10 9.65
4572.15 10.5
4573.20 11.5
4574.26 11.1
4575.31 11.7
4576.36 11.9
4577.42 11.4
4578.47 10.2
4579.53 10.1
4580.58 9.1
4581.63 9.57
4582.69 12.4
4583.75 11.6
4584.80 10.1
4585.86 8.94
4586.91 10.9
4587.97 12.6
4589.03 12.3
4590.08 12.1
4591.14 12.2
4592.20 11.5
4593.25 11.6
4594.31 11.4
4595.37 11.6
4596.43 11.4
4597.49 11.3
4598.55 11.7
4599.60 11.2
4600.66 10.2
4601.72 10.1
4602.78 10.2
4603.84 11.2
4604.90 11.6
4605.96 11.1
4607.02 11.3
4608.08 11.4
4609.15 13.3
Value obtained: 4481.47 A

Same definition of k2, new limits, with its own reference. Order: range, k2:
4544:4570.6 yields 4545.91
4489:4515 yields 4494.90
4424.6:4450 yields 4435.27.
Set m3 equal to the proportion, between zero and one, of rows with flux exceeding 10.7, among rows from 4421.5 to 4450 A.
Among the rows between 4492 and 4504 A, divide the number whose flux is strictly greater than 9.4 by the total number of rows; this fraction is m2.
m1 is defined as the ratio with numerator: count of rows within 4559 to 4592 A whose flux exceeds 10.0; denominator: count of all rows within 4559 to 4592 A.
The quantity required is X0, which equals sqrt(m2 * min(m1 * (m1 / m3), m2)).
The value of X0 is 0.7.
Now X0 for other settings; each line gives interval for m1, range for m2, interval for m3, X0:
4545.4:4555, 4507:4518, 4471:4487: 0.8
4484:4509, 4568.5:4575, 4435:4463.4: 1.0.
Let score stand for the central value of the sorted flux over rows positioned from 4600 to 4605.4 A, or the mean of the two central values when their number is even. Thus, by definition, 10.2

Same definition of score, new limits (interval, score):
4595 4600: 11.4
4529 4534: 8.4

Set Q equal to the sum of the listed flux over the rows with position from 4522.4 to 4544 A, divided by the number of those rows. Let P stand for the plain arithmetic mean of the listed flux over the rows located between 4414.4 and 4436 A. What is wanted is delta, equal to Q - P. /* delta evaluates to 1.5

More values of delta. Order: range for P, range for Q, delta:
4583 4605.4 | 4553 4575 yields -0.2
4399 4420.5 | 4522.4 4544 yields 2.0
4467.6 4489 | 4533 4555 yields 0.0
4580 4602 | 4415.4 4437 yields -3.8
